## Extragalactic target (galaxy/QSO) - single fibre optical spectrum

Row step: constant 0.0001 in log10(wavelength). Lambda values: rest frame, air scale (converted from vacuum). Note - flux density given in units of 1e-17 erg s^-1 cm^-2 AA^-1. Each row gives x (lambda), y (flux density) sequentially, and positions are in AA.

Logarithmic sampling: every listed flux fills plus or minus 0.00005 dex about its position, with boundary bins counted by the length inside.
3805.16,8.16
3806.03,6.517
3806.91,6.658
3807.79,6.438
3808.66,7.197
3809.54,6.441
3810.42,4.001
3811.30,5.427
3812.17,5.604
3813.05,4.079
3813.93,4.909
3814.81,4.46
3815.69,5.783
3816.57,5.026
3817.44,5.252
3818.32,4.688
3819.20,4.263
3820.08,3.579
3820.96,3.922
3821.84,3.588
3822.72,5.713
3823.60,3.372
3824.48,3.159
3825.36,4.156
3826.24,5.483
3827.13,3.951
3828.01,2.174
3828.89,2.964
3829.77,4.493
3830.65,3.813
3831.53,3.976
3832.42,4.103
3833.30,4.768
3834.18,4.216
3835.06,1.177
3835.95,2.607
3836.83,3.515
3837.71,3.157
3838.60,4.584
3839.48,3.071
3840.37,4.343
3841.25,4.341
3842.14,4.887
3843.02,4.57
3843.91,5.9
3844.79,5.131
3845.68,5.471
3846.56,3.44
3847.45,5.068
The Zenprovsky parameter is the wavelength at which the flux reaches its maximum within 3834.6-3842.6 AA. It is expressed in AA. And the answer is 3842.14 AA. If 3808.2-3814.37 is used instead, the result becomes 3808.66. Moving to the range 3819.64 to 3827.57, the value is 3822.72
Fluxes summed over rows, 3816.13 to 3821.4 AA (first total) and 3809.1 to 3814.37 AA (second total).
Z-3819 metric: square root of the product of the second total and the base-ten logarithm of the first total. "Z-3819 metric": 6.6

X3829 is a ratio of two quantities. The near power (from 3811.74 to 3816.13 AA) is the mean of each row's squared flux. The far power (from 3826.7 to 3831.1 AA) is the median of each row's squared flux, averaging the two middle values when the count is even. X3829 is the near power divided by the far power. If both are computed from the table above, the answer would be 1.7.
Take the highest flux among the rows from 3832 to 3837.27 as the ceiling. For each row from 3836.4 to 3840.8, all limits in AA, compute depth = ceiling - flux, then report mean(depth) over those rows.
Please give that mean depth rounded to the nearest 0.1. 1.0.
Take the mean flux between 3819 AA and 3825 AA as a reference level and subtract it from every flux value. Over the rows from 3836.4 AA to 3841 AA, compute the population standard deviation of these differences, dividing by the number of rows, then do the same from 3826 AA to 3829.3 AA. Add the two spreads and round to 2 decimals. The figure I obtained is 1.85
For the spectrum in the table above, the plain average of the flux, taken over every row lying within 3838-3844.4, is 4.5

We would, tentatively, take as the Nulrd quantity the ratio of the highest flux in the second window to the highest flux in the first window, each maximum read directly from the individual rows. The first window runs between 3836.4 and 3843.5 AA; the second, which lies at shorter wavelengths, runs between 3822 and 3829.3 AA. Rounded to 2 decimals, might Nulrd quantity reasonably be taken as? 1.17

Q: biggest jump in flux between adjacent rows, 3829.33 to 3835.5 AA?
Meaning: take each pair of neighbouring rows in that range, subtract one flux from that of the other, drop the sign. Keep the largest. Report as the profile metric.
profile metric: 3.04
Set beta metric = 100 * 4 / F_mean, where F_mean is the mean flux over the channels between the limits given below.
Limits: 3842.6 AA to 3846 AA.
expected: 76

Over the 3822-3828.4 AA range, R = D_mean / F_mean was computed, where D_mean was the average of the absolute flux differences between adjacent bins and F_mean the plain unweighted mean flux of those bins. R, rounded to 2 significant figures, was 0.34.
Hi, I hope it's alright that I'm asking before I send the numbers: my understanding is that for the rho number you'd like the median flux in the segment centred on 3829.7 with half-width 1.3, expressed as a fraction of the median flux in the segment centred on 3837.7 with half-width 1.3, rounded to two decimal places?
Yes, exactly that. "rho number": 1.08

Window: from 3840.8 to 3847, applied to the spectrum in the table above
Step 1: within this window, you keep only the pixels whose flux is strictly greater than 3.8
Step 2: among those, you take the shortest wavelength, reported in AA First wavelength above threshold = 3841.25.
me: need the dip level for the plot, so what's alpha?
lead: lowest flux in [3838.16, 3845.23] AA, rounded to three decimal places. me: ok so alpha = 3.071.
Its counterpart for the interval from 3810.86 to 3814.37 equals 4.079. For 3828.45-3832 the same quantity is 2.964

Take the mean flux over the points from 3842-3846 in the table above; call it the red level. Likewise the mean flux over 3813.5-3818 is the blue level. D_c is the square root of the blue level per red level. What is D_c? 0.99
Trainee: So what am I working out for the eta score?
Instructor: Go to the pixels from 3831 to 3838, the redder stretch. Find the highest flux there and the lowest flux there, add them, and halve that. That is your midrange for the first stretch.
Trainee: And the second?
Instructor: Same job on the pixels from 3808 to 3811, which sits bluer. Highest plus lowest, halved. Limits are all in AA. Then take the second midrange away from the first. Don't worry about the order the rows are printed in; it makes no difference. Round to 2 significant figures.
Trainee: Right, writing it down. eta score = -2.6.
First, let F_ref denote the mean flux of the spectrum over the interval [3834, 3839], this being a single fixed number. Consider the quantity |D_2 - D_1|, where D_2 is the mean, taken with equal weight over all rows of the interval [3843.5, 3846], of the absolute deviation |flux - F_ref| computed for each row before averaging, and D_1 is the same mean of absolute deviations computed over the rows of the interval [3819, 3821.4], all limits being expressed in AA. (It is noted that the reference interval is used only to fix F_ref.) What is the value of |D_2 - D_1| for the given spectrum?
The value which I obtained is 1.6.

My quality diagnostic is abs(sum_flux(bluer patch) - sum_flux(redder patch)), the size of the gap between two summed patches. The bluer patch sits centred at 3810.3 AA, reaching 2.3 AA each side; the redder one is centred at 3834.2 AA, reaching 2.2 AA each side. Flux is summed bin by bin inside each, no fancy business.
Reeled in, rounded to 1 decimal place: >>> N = 11.8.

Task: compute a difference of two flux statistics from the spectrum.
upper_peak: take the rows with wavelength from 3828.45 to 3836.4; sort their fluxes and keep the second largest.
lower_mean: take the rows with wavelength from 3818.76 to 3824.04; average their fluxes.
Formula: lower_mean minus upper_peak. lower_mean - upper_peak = -0.42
